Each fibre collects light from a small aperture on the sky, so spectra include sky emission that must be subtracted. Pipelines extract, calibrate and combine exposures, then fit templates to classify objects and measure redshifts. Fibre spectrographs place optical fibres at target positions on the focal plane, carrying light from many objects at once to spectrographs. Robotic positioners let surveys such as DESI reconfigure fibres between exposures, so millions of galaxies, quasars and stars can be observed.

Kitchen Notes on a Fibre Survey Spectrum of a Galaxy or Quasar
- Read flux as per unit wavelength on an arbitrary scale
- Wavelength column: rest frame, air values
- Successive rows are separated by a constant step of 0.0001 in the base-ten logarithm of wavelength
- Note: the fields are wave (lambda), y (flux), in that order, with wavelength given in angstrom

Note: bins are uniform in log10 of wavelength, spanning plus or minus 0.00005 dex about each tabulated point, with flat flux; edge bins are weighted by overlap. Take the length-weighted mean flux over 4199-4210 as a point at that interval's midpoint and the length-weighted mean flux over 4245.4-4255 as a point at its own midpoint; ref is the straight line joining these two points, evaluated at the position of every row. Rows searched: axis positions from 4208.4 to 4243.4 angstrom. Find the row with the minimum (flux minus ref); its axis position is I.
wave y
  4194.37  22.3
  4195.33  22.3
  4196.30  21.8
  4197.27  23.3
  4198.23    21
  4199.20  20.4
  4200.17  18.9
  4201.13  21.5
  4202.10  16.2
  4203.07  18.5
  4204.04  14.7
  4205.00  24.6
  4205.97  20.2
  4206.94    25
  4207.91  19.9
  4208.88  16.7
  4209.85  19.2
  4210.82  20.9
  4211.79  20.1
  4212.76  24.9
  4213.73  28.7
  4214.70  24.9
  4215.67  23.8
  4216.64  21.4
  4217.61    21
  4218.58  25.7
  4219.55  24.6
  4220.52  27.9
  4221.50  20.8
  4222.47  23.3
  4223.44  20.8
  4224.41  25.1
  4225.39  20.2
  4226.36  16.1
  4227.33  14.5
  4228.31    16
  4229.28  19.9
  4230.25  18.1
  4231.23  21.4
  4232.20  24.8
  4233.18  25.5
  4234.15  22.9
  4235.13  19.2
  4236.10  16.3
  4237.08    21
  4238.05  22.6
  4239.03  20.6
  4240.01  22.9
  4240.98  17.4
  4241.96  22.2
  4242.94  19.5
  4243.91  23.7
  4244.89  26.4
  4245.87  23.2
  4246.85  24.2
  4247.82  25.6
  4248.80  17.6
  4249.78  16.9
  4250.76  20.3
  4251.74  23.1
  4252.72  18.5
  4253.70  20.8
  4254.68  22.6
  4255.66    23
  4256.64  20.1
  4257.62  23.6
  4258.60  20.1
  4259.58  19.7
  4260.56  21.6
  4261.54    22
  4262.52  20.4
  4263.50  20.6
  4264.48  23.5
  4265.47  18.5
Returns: 4227.33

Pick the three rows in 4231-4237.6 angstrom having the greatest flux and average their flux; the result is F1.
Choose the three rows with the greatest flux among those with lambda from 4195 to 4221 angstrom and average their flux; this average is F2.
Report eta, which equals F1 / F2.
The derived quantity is 0.89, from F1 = 24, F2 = 27.4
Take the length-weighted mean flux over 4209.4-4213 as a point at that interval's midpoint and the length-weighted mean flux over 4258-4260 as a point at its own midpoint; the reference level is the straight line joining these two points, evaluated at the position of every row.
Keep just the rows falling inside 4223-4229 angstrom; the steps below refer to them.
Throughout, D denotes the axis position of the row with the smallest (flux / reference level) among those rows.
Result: 4227.33 angstrom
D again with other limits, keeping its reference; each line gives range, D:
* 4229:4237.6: 4236.10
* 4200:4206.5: 4204.04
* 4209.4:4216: 4209.85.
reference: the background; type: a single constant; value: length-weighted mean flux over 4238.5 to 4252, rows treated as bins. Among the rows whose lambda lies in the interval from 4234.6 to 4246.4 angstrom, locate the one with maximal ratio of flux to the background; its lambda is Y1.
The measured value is 4244.89 angstrom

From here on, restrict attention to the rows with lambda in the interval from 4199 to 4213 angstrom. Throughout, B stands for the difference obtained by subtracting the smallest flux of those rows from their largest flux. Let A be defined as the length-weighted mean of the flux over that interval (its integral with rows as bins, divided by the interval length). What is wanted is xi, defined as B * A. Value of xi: 206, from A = 20.0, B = 10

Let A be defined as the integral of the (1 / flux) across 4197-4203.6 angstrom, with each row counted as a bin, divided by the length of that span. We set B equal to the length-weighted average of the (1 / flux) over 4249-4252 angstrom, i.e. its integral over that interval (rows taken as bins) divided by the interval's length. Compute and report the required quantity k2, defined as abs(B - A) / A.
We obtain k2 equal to 0.01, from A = 0.051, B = 0.0517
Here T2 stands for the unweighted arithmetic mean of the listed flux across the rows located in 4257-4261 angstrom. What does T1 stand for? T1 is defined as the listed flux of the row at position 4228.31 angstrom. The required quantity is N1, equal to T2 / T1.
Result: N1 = 1.33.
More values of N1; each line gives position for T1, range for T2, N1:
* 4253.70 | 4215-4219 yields 1.10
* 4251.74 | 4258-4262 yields 0.90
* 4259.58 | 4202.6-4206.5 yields 0.99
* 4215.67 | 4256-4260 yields 0.88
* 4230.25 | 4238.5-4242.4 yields 1.15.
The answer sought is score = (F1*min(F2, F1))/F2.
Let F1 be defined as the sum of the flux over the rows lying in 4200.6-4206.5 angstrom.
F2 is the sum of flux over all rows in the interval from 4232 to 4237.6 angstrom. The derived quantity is 103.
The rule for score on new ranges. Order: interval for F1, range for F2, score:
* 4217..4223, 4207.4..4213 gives 143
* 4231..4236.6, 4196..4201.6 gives 130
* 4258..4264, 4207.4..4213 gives 124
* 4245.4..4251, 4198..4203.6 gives 128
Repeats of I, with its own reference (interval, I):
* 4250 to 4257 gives 4252.72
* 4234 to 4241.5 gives 4236.10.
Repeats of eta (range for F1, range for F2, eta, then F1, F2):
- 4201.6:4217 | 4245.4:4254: 1.08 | 26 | 24.3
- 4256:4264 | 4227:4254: 0.87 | 22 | 25.8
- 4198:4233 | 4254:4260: 1.19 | 27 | 23.1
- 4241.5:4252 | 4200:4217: 0.97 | 25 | 26.2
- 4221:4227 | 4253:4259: 1.00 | 23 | 23.1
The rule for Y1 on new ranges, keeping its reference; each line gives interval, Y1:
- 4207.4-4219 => 4213.73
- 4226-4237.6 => 4233.18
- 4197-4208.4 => 4206.94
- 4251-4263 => 4257.62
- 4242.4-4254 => 4244.89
